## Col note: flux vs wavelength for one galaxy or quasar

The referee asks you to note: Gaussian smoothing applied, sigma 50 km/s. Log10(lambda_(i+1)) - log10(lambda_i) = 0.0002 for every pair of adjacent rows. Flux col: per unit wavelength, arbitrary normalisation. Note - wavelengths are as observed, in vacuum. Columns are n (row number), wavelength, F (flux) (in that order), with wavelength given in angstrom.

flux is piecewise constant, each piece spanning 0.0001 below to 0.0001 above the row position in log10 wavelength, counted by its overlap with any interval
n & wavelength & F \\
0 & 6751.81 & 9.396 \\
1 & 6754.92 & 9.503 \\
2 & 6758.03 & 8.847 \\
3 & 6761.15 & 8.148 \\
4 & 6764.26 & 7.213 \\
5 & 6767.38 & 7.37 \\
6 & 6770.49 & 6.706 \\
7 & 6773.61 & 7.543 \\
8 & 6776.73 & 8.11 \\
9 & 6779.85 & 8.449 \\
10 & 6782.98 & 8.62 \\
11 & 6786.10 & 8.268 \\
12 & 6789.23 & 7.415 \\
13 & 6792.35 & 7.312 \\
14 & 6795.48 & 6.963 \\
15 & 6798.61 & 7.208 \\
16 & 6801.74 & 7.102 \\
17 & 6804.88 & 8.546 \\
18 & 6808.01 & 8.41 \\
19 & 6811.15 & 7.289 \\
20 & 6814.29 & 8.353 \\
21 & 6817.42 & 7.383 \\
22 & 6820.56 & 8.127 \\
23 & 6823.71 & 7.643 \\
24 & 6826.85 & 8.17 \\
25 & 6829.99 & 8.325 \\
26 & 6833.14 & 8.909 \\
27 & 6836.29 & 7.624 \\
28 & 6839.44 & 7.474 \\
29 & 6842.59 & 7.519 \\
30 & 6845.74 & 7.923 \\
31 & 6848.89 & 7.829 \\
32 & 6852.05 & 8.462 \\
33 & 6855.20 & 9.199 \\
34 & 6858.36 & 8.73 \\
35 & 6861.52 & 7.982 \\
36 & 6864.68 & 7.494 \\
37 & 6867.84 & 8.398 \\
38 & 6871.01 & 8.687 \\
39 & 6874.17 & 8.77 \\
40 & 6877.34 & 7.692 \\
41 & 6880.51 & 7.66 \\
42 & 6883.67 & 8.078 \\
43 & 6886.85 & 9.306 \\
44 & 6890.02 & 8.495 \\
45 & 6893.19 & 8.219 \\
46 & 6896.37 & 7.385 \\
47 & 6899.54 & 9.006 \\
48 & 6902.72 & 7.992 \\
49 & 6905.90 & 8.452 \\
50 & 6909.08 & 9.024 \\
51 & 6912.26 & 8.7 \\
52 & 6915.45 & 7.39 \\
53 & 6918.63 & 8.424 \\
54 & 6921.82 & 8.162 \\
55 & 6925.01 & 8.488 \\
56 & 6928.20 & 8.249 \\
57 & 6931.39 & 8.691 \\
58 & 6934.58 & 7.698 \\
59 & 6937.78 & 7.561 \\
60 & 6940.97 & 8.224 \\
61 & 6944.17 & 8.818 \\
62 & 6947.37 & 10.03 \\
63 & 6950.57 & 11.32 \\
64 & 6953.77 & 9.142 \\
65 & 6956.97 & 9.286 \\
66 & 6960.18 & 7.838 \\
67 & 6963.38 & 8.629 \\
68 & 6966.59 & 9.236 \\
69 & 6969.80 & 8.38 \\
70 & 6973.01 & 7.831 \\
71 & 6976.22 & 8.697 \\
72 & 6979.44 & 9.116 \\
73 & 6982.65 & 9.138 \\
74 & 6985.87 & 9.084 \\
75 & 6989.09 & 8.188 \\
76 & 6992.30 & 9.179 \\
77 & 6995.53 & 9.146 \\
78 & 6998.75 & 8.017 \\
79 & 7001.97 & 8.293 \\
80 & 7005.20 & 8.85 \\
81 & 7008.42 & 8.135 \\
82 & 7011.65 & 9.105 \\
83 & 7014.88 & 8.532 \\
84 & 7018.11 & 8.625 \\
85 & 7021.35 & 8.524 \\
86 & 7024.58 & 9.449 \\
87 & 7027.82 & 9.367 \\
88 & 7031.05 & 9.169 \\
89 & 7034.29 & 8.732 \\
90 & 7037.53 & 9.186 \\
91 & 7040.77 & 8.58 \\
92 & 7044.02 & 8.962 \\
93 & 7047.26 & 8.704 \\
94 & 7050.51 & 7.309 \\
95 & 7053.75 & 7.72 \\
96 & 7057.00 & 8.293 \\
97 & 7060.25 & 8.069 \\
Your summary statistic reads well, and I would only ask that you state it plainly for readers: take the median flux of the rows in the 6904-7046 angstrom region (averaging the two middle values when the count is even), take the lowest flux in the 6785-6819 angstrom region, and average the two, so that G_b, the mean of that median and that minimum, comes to 7.83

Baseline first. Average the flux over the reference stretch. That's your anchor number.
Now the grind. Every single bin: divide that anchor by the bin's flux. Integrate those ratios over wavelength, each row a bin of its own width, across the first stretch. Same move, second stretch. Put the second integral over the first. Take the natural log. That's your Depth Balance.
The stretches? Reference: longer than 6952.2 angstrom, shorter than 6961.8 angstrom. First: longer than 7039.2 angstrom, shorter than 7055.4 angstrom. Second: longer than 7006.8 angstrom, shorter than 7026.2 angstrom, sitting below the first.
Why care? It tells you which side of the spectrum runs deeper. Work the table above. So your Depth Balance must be 0.12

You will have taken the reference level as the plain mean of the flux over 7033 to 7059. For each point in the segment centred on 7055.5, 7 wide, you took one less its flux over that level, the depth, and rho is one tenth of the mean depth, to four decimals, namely 0.0051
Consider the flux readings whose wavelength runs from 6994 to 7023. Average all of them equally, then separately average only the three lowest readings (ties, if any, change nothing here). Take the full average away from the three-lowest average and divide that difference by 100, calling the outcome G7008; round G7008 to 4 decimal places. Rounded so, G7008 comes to -0.0043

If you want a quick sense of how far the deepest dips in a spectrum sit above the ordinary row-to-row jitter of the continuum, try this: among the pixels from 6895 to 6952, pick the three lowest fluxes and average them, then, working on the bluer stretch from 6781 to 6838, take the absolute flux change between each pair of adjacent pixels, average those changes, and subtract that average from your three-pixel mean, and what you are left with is 6.83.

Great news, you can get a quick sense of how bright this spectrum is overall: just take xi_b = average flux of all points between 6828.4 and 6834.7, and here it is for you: 8.6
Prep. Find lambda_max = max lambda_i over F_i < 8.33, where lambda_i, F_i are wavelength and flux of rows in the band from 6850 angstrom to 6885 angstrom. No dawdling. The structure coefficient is 6883.67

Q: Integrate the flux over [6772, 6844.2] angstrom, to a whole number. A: 567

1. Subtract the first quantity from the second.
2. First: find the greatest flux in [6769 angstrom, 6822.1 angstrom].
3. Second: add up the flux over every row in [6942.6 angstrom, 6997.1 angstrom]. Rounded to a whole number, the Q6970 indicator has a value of 144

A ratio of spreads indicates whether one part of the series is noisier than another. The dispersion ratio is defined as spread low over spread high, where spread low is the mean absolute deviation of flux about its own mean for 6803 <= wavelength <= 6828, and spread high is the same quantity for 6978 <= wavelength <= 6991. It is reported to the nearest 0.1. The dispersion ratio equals 1.2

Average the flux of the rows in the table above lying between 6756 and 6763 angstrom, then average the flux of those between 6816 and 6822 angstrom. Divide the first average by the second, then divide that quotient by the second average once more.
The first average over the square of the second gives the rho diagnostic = 0.141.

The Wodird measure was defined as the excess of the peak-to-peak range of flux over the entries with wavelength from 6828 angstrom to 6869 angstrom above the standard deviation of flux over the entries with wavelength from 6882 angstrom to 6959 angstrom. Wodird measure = 0.9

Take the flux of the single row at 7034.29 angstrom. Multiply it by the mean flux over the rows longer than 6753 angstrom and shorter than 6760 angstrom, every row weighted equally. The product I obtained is 80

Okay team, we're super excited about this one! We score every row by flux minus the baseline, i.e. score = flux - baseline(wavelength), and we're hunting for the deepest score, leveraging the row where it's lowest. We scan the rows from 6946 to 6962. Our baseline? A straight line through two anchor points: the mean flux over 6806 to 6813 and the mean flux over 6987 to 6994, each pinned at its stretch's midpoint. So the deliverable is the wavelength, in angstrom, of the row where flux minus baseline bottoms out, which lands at 6960.18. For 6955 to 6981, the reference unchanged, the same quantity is 6973.01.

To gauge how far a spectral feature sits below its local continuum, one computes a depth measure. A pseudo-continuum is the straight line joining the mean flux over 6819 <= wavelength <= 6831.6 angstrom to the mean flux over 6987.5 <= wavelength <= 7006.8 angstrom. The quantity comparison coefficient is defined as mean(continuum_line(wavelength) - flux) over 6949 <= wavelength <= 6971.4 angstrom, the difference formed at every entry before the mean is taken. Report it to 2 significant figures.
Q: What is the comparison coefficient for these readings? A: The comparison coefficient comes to -0.62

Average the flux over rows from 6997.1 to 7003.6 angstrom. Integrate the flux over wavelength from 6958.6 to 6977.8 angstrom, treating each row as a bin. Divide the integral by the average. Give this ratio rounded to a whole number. 20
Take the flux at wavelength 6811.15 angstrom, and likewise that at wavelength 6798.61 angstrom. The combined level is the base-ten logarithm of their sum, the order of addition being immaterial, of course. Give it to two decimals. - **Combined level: 1.16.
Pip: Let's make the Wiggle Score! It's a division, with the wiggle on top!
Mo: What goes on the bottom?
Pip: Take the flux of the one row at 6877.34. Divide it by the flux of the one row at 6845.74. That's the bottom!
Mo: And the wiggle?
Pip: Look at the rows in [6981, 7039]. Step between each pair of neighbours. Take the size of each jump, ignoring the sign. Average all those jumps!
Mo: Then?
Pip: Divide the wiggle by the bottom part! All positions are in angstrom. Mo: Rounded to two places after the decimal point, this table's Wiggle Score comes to 0.51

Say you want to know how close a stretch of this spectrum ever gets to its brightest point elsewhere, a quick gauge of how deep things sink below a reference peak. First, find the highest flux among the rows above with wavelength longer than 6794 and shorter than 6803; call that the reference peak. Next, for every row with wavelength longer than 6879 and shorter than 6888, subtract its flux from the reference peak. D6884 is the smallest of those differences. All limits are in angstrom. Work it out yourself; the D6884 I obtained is -2.10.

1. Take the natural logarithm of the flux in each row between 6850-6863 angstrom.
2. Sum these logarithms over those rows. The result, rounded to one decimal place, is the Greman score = 8.6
